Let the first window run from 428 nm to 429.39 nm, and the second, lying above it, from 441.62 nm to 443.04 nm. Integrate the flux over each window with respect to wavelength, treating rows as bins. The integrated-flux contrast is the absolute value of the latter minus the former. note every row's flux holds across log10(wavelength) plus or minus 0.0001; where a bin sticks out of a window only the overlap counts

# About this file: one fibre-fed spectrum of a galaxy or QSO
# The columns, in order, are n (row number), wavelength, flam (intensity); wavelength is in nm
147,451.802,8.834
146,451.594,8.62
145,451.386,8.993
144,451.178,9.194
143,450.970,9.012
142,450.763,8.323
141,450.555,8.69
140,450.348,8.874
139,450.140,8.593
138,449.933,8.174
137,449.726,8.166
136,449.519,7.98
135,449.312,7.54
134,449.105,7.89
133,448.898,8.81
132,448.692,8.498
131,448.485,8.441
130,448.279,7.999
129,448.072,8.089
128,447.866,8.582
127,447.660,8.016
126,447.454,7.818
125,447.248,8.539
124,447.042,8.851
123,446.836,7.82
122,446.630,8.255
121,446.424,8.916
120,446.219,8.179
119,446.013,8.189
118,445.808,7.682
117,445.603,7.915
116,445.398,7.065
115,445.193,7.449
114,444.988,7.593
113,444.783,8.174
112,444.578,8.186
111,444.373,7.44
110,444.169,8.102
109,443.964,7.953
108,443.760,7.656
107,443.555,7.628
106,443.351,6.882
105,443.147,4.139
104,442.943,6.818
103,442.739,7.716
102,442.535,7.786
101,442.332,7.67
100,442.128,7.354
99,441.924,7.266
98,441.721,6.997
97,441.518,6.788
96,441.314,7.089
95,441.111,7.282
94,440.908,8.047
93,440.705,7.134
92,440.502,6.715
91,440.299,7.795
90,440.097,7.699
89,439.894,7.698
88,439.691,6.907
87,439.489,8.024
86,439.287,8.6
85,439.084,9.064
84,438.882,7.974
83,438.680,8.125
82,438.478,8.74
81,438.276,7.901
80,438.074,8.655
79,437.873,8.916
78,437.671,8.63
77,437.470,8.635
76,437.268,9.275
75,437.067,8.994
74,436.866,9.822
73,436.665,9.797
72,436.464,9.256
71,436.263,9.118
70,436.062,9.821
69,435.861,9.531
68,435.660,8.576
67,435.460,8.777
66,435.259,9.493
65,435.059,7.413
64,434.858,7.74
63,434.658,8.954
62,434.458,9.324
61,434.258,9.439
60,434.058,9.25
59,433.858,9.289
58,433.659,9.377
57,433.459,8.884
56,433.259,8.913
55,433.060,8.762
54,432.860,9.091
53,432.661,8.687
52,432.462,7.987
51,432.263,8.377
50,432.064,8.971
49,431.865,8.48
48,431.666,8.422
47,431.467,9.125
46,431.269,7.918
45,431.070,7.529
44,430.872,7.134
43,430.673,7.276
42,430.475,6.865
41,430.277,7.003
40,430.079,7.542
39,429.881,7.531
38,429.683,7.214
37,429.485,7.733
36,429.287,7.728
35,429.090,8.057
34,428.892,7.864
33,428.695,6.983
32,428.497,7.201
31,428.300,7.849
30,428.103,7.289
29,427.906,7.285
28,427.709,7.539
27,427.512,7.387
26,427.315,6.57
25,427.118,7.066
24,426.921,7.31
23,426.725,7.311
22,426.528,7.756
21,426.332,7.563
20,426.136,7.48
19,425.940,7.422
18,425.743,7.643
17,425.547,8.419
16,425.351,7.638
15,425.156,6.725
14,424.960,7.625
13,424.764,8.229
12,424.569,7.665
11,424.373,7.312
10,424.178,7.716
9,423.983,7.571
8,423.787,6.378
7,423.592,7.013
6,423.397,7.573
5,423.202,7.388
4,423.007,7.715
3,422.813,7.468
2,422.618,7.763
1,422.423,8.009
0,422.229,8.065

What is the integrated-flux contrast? 0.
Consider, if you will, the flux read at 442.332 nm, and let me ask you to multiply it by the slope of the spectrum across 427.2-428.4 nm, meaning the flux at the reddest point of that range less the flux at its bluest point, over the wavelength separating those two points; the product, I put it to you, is 10.0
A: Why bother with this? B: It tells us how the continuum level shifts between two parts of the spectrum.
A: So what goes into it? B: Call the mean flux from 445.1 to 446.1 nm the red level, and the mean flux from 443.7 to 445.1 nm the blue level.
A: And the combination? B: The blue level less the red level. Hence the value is 0.21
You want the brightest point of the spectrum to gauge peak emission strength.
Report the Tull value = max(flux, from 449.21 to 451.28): 9.194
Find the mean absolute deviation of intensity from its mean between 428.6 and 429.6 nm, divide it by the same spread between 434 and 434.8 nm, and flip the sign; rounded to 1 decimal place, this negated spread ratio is -1.9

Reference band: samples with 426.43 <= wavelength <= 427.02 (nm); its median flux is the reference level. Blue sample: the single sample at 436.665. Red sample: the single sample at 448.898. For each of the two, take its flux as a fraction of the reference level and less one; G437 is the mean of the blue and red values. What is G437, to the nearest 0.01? 0.27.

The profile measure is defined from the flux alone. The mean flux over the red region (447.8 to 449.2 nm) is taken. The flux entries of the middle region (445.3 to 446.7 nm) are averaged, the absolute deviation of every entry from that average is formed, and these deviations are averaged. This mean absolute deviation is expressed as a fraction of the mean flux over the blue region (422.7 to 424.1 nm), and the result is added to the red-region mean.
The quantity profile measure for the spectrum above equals 8.4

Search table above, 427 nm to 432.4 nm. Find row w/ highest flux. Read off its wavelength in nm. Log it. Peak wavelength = 431.467 nm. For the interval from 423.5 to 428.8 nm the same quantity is 425.547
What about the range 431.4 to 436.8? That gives 436.062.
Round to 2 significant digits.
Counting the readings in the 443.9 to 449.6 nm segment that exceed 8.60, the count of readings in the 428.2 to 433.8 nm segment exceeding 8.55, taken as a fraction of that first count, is 2.7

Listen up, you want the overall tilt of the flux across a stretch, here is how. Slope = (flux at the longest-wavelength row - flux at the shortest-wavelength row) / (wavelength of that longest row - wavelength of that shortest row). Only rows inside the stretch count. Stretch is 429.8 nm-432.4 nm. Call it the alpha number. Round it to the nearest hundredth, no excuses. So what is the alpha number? 0.36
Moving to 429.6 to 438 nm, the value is 0.21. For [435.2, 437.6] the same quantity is -0.39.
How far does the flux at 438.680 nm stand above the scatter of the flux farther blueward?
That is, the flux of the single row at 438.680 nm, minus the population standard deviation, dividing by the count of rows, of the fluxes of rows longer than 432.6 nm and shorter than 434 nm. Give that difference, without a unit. 7.9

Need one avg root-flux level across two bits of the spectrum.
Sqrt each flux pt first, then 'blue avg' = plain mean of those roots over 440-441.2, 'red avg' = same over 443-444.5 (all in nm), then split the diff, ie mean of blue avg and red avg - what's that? 2.69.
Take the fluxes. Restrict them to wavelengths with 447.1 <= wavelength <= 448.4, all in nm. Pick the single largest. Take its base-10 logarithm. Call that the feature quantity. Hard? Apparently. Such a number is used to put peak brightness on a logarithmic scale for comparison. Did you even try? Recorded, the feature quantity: 0.934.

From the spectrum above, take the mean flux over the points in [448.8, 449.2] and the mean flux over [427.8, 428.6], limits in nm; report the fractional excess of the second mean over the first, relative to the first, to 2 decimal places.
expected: -0.11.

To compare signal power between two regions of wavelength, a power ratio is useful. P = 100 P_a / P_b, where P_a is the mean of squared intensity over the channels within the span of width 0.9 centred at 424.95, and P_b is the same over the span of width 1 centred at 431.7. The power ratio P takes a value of 78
